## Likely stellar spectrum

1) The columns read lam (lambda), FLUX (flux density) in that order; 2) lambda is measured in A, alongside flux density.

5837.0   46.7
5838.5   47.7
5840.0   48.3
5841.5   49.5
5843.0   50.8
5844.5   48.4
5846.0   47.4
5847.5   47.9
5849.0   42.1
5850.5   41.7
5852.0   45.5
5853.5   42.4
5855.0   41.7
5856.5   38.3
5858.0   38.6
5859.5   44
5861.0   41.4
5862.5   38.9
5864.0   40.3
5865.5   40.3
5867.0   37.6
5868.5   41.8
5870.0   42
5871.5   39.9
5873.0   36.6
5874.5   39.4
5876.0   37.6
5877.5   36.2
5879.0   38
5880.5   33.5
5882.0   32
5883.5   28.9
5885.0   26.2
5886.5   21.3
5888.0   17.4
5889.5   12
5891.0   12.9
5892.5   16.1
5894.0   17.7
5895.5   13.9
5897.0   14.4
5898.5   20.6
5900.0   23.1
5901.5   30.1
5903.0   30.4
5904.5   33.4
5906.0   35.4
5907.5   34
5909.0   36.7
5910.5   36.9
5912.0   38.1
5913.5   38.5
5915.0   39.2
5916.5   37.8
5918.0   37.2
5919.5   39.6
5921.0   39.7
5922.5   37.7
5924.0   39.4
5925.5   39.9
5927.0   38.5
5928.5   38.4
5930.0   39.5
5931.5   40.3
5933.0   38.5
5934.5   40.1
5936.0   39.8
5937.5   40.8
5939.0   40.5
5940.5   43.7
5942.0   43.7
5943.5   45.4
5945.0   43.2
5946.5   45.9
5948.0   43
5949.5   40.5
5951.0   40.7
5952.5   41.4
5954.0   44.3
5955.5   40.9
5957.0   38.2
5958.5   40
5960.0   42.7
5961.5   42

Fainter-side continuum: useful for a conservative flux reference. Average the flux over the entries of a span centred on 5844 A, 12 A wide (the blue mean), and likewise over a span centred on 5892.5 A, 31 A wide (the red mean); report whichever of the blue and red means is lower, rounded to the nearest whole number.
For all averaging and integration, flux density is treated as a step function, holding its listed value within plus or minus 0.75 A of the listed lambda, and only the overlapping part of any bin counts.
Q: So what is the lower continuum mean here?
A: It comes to 25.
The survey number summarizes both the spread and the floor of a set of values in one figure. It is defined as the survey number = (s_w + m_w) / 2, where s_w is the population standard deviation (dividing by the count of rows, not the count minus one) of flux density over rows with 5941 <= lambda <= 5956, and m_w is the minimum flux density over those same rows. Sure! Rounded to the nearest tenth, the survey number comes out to 21.2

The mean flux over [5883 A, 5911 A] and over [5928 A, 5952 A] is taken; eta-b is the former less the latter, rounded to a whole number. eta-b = -17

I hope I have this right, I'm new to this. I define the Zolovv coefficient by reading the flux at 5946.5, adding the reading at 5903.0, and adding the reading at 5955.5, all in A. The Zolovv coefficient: 117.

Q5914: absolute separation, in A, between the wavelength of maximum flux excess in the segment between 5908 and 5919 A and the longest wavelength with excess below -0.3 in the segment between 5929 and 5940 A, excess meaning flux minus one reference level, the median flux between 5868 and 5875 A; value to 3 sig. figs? 18.0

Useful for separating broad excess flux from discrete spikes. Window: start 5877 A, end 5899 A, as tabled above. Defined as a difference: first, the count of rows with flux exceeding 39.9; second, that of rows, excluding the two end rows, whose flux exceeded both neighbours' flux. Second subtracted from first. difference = -2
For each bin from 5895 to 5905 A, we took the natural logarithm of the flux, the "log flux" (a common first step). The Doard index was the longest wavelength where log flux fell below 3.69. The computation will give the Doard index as 5904.5 A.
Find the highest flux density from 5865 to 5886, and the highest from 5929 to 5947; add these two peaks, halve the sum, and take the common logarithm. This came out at 1.64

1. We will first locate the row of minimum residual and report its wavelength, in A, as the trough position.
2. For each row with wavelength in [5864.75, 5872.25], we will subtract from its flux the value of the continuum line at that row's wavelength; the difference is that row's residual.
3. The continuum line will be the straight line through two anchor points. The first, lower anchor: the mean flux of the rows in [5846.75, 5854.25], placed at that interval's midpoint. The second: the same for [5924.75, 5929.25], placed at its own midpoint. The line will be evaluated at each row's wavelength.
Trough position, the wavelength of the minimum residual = 5867.0 A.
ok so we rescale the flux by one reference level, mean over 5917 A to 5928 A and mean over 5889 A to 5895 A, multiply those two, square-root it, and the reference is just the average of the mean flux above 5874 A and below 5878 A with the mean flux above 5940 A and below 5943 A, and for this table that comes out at 0.59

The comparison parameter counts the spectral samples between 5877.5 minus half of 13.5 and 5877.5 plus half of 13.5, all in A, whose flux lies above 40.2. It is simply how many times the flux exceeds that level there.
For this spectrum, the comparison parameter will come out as 0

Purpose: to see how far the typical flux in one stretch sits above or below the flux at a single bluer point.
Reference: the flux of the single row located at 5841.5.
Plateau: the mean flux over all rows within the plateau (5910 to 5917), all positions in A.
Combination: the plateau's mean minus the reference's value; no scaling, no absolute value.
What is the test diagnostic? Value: -11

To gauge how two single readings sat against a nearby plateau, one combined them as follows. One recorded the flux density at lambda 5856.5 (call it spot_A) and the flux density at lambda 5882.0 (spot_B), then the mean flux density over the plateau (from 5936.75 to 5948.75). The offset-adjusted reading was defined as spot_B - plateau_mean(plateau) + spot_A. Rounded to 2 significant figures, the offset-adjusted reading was 27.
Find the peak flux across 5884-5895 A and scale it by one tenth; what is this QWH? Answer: 2.6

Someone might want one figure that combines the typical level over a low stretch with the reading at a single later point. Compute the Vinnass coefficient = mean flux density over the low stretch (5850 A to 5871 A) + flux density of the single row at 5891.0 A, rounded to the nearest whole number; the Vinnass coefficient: 54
